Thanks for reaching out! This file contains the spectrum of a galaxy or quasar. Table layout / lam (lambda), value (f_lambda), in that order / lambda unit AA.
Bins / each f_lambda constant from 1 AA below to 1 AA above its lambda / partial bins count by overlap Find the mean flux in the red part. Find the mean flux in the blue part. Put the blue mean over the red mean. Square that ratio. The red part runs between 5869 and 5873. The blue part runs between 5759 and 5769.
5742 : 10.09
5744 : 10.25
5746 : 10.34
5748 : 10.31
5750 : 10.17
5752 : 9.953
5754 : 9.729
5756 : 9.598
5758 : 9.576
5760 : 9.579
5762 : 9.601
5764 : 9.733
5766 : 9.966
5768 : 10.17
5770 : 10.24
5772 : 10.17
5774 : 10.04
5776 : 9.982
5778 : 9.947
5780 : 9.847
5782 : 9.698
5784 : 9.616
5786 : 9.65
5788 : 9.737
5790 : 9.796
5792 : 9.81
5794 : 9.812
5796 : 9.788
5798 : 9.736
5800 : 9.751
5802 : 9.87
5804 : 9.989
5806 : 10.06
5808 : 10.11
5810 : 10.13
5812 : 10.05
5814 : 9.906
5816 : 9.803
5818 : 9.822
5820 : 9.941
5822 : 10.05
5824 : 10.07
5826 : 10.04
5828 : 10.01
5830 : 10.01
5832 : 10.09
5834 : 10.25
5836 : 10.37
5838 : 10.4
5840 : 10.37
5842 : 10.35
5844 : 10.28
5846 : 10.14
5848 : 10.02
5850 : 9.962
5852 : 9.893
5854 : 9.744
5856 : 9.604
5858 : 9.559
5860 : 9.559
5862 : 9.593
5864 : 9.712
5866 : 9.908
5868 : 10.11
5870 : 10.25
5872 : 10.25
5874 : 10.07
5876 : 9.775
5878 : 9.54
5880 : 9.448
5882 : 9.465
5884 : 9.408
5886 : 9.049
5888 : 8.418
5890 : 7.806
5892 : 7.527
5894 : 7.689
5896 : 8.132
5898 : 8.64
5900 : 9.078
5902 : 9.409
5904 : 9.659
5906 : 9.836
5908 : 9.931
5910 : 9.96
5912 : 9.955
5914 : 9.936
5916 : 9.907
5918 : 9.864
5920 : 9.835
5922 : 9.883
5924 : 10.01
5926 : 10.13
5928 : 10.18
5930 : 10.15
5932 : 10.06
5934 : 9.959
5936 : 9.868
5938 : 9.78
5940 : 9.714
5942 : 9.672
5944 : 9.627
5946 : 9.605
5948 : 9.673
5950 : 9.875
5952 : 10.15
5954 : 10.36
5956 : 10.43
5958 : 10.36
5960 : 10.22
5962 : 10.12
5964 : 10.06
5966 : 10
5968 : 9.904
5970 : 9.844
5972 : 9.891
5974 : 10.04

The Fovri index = 0.92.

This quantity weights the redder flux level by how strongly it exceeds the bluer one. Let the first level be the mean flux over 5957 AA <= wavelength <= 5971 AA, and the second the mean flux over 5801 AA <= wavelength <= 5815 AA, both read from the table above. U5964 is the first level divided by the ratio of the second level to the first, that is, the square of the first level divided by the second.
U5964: 10.1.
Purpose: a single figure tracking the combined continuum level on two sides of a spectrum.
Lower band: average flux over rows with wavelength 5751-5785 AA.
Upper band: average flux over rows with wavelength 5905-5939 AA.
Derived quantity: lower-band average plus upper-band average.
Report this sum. 19.8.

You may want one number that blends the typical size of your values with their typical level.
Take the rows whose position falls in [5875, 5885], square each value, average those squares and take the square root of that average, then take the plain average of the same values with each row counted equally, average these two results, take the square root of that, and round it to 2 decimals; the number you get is 3.09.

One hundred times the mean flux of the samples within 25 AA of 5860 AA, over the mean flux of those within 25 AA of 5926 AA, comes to 101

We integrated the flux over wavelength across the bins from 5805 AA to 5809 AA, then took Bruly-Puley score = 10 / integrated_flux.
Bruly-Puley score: 0.248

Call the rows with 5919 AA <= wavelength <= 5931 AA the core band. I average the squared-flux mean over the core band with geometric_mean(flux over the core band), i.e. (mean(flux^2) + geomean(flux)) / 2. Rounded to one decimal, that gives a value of 55.3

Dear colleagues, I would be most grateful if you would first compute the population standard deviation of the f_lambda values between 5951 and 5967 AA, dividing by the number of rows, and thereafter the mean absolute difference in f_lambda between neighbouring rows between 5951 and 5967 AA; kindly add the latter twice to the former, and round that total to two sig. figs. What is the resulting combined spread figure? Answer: 0.35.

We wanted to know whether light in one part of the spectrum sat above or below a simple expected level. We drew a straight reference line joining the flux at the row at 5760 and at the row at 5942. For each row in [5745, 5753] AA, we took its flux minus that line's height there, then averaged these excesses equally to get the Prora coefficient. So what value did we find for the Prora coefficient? 0.6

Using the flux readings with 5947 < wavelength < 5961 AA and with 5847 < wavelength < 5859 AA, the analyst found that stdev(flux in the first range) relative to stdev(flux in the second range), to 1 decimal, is 1.5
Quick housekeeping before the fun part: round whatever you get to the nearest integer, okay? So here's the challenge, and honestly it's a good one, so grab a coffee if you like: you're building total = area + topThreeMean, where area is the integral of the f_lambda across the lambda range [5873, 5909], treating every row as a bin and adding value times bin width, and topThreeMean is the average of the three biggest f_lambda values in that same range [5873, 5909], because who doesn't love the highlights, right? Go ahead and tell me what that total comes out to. 336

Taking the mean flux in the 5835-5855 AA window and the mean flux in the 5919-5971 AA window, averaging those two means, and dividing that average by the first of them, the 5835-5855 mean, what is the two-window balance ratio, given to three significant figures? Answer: 0.991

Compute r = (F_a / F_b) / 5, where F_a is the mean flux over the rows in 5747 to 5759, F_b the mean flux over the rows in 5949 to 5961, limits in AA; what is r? 0.193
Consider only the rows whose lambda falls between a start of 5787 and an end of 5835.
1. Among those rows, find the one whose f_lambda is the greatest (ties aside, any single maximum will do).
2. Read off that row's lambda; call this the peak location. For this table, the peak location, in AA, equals 5834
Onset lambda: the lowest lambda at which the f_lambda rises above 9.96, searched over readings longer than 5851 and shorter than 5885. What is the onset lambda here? 5868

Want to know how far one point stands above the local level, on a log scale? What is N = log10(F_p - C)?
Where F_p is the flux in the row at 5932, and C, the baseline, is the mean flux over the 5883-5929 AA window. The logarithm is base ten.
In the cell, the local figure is -0.13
